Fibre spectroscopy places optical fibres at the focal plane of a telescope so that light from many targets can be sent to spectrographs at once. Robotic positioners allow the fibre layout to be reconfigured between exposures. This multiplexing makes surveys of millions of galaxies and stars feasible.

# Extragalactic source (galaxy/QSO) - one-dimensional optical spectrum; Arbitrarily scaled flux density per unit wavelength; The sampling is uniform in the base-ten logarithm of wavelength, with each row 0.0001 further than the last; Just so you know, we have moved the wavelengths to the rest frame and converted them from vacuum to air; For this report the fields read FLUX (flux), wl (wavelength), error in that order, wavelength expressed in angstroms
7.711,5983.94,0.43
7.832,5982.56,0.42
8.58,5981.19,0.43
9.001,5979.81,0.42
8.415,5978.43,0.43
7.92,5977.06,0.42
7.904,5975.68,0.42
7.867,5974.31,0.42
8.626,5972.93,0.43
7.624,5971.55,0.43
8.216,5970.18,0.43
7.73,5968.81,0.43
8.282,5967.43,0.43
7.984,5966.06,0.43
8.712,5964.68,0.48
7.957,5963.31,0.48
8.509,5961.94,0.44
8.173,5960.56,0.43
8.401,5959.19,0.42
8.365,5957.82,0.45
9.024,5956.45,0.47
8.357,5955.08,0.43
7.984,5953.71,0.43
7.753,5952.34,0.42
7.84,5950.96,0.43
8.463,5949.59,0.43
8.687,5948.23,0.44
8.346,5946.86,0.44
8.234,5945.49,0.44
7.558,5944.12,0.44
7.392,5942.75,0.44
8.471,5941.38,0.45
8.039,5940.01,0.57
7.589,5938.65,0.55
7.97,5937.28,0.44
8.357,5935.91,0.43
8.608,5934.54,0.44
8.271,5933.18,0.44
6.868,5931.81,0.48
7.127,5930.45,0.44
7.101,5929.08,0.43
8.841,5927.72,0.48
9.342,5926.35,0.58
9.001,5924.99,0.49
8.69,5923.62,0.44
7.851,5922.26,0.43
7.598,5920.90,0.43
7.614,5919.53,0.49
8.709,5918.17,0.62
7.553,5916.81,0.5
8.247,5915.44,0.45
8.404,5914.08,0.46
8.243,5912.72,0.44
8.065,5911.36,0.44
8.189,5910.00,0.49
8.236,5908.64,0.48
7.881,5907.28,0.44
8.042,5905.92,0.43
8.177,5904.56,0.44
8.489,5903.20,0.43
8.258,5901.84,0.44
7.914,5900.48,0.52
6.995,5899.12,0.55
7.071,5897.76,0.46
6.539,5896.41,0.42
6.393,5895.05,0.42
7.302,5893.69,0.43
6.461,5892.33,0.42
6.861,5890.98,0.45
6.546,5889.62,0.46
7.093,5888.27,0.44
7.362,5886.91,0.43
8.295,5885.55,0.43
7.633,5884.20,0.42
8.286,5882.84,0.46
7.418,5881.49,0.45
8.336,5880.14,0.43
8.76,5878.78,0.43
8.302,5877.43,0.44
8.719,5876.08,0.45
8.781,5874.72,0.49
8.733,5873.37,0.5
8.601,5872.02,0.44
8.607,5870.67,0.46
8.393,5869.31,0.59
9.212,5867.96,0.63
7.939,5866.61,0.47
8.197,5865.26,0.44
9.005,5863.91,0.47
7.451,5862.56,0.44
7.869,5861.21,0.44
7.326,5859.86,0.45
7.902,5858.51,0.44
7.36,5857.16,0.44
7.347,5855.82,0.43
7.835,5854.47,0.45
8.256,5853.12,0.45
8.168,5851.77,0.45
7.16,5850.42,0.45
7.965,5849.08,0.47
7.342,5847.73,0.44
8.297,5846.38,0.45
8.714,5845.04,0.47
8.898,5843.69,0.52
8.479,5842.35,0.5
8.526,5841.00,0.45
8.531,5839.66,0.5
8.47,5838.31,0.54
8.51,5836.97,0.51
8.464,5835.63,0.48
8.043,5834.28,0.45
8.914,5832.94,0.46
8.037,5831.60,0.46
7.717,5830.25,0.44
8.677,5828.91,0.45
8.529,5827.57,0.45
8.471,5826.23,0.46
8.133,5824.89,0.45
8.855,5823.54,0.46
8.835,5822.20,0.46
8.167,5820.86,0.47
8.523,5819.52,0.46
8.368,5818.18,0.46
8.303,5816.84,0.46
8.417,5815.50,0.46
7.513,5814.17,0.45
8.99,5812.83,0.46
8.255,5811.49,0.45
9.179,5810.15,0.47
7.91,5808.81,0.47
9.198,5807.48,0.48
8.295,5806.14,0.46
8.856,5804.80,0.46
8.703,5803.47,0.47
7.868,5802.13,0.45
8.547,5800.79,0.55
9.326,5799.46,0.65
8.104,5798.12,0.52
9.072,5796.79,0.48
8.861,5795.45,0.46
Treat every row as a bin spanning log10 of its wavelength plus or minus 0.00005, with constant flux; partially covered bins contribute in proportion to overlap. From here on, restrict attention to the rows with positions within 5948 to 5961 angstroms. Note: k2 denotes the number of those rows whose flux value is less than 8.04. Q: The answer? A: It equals 3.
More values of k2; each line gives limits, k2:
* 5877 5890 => 5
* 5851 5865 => 7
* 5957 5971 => 3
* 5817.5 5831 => 1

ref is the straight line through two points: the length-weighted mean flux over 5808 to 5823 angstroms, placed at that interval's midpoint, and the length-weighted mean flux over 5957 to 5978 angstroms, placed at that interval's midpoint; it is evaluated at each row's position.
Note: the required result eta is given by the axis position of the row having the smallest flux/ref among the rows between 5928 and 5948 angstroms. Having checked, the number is 5931.81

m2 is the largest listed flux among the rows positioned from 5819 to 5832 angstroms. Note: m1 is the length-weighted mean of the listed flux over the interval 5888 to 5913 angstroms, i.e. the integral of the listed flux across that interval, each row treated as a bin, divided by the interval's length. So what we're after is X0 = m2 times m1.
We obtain 67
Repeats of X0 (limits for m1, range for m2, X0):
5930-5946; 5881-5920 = 69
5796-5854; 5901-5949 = 79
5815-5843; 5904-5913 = 69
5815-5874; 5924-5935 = 77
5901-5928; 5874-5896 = 73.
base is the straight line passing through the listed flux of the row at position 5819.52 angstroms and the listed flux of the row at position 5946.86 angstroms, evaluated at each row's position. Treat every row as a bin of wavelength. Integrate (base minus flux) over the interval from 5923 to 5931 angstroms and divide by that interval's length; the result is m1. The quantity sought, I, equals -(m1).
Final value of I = -0.01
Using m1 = 0.01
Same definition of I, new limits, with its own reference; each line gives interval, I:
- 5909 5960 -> -0.22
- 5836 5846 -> 0.08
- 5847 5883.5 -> -0.34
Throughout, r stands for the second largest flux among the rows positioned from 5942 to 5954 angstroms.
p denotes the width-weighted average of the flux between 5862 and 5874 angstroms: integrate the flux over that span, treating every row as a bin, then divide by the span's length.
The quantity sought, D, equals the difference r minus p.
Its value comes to 0.0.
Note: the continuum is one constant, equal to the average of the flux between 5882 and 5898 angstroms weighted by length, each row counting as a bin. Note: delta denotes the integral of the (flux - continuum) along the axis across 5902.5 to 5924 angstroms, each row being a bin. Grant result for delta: 21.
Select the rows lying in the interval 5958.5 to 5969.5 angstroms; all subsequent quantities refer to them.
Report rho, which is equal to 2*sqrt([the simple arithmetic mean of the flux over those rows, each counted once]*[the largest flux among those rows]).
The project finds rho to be 16.9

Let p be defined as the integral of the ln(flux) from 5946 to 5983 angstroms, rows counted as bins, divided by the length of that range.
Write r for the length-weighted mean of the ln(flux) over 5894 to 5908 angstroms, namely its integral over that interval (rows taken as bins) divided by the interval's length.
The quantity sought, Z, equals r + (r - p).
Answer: 1.93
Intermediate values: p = 2.11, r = 2.02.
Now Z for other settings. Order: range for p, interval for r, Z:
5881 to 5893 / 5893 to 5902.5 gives 1.95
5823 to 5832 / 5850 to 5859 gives 1.97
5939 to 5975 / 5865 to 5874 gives 2.19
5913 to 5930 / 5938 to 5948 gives 2.05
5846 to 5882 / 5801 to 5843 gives 2.17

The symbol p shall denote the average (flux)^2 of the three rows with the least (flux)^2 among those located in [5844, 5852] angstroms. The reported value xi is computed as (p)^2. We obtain 3159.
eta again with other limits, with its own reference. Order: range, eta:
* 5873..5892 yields 5889.62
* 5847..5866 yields 5850.42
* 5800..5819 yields 5814.17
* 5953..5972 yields 5971.55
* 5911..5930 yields 5929.08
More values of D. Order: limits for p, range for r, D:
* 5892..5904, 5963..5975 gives 1.3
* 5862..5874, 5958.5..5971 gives 0.0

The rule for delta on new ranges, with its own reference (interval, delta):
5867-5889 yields 25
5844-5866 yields 16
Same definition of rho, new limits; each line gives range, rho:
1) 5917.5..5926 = 17.2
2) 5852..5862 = 15.9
